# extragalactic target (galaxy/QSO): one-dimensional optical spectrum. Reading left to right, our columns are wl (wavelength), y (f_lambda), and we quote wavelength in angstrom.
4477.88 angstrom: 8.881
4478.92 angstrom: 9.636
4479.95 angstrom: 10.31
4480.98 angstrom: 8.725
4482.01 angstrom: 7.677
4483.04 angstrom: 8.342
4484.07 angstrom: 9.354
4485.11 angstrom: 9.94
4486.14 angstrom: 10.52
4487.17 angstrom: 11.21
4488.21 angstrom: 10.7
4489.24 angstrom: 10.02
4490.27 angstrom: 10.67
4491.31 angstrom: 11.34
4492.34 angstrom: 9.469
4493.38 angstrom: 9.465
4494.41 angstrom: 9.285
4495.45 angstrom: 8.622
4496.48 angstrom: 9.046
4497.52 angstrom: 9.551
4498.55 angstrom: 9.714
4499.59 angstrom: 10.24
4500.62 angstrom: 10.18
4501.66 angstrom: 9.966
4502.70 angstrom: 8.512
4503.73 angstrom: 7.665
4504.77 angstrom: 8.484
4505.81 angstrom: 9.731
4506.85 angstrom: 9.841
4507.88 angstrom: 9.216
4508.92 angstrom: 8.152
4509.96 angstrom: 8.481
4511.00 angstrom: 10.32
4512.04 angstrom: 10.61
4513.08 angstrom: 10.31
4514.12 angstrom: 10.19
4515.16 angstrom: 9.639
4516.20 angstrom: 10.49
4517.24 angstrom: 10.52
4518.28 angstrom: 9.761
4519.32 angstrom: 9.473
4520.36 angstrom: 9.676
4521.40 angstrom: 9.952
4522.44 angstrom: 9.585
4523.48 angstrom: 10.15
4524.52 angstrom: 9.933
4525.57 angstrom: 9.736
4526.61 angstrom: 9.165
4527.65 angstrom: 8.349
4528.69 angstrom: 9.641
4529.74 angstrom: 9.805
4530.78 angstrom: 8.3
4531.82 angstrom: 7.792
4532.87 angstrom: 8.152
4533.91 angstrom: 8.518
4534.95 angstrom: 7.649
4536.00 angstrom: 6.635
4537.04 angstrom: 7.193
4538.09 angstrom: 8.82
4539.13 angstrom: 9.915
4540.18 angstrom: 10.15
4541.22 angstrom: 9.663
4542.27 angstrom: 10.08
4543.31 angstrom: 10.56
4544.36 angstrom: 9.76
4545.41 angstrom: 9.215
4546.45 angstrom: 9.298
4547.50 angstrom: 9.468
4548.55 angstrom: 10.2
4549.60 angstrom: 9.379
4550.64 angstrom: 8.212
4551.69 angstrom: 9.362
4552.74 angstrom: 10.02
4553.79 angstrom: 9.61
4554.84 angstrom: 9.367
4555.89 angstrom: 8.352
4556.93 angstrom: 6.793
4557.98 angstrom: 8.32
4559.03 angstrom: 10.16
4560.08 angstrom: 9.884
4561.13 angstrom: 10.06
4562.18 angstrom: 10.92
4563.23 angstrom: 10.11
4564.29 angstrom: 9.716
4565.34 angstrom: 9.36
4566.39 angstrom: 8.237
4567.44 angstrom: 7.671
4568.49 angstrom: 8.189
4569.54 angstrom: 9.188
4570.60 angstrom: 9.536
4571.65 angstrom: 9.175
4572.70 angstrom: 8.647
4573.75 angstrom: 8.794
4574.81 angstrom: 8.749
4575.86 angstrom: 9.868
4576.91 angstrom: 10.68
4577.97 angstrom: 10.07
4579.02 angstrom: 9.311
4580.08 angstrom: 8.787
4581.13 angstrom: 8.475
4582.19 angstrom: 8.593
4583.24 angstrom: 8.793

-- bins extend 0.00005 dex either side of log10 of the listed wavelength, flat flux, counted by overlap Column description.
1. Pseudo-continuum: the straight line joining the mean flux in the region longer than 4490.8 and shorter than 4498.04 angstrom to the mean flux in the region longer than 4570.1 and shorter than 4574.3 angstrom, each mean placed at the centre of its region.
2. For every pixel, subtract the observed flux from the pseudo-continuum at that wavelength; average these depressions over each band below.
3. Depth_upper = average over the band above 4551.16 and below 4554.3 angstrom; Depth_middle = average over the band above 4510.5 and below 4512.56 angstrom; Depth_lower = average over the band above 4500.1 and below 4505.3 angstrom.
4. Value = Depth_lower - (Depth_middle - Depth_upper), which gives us 1.1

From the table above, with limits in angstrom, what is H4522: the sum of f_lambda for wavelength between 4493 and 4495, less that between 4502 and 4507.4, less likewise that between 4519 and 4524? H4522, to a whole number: -74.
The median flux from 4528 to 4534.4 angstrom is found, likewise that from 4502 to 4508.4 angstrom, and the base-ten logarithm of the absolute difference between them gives -0.34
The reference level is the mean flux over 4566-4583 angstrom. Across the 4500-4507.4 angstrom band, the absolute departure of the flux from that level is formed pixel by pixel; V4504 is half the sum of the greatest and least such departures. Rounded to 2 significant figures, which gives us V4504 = 0.91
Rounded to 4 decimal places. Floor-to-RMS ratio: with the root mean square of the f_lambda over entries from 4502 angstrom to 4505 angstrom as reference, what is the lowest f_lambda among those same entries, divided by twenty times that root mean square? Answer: 0.0466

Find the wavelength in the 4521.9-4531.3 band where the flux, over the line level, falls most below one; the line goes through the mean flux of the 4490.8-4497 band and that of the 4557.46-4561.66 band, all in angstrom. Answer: 4530.78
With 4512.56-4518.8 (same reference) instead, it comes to 4515.16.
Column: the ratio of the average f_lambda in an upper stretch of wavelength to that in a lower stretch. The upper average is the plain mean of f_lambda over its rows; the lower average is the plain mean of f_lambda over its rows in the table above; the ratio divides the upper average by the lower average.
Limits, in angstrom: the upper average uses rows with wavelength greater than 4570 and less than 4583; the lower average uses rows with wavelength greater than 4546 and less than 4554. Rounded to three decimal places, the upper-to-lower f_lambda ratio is 0.977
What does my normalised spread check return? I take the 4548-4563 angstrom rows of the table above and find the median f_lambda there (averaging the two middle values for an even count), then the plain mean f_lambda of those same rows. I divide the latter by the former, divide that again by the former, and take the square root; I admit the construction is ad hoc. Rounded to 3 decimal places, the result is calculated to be 0.322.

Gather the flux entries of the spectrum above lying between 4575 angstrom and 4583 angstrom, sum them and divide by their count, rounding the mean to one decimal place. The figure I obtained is 9.4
